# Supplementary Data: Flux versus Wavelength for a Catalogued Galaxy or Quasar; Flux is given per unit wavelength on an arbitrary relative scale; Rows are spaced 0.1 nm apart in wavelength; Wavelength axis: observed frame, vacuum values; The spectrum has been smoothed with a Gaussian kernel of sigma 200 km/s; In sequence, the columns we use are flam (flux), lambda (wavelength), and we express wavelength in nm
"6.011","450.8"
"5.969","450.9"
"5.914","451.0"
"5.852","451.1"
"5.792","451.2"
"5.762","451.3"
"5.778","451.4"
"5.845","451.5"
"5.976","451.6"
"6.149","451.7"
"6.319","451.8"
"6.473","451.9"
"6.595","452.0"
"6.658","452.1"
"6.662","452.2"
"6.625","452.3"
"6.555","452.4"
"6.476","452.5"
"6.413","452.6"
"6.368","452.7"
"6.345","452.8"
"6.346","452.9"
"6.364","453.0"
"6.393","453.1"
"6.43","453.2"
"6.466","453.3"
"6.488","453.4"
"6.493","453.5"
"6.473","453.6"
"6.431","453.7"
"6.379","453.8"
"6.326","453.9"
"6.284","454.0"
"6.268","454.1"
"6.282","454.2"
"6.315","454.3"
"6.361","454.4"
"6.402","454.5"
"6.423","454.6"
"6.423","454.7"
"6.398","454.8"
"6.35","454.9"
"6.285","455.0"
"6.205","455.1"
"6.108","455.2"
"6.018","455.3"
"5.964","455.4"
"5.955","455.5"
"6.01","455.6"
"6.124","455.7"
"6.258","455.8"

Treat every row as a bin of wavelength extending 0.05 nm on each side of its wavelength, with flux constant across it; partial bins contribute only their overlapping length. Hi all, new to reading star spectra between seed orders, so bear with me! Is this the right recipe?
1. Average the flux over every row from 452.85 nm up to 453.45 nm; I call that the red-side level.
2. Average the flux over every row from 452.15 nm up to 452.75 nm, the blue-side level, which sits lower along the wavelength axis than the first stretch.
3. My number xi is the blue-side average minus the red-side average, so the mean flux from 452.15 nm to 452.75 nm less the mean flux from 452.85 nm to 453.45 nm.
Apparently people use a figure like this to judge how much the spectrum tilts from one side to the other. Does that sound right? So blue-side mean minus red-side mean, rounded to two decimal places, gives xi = 0.10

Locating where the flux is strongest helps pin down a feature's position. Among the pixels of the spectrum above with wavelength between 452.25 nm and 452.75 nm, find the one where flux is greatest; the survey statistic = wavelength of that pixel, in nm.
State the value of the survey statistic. 452.3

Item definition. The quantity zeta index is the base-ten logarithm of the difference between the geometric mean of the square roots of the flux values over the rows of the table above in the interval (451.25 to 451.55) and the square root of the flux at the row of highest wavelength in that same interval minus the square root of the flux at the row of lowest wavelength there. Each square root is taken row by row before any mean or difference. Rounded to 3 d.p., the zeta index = 0.378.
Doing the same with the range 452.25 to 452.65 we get 0.414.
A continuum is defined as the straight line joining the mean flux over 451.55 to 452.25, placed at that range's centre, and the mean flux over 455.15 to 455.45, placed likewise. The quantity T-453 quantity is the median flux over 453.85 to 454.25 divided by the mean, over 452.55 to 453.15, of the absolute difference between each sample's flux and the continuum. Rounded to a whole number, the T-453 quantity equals 88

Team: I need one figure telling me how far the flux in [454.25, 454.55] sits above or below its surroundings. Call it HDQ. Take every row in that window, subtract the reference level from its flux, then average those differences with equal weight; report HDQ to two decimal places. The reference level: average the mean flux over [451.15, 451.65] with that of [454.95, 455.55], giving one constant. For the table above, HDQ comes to 0.40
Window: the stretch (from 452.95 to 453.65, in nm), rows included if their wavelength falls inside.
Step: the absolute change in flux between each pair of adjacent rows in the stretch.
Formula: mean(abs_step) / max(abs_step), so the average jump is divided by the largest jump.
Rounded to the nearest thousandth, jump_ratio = 0.671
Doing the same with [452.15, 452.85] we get 0.669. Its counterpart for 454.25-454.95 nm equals 0.628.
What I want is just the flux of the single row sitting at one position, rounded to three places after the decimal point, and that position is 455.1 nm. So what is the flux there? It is 6.205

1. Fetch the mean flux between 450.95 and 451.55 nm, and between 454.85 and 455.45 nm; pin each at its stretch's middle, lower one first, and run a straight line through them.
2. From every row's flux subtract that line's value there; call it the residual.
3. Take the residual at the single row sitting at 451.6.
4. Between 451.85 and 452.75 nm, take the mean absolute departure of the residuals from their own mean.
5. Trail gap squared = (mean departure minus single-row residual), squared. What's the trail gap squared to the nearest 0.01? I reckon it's 0.00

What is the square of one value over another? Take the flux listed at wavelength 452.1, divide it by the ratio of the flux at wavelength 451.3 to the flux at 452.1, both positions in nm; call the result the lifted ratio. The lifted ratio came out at 7.7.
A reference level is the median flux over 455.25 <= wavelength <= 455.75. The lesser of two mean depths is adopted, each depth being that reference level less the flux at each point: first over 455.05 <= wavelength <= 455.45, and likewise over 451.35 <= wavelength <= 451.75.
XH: -0.06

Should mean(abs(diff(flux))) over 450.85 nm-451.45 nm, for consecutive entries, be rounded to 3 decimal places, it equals 0.045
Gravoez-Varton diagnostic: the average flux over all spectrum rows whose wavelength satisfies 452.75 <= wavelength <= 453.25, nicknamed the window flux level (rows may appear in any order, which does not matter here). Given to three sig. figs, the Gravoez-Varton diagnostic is 6.38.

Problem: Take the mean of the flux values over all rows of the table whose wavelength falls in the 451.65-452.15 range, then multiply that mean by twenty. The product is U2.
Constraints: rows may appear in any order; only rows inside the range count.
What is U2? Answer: 129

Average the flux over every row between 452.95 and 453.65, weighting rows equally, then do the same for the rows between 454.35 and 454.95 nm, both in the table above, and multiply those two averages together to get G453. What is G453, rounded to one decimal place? 41.2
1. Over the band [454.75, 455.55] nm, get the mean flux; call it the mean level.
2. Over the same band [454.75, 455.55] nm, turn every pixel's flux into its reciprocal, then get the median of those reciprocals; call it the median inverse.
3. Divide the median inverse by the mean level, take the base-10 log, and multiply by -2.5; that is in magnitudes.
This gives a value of 3.95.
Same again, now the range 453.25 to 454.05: 4.04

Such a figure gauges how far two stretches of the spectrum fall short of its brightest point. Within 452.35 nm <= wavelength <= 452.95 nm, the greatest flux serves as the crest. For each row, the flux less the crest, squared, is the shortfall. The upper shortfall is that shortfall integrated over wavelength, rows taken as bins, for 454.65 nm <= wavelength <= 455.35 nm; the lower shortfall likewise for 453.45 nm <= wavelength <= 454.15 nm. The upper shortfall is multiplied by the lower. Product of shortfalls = 0.0020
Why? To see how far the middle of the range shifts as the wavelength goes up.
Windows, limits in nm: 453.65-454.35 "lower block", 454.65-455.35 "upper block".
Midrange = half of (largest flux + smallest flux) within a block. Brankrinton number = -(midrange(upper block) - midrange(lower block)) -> 0.129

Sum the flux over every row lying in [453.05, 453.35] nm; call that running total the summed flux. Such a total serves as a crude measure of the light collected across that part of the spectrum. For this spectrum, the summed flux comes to 19.3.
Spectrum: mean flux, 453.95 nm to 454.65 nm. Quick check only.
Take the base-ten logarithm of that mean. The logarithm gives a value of 0.802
